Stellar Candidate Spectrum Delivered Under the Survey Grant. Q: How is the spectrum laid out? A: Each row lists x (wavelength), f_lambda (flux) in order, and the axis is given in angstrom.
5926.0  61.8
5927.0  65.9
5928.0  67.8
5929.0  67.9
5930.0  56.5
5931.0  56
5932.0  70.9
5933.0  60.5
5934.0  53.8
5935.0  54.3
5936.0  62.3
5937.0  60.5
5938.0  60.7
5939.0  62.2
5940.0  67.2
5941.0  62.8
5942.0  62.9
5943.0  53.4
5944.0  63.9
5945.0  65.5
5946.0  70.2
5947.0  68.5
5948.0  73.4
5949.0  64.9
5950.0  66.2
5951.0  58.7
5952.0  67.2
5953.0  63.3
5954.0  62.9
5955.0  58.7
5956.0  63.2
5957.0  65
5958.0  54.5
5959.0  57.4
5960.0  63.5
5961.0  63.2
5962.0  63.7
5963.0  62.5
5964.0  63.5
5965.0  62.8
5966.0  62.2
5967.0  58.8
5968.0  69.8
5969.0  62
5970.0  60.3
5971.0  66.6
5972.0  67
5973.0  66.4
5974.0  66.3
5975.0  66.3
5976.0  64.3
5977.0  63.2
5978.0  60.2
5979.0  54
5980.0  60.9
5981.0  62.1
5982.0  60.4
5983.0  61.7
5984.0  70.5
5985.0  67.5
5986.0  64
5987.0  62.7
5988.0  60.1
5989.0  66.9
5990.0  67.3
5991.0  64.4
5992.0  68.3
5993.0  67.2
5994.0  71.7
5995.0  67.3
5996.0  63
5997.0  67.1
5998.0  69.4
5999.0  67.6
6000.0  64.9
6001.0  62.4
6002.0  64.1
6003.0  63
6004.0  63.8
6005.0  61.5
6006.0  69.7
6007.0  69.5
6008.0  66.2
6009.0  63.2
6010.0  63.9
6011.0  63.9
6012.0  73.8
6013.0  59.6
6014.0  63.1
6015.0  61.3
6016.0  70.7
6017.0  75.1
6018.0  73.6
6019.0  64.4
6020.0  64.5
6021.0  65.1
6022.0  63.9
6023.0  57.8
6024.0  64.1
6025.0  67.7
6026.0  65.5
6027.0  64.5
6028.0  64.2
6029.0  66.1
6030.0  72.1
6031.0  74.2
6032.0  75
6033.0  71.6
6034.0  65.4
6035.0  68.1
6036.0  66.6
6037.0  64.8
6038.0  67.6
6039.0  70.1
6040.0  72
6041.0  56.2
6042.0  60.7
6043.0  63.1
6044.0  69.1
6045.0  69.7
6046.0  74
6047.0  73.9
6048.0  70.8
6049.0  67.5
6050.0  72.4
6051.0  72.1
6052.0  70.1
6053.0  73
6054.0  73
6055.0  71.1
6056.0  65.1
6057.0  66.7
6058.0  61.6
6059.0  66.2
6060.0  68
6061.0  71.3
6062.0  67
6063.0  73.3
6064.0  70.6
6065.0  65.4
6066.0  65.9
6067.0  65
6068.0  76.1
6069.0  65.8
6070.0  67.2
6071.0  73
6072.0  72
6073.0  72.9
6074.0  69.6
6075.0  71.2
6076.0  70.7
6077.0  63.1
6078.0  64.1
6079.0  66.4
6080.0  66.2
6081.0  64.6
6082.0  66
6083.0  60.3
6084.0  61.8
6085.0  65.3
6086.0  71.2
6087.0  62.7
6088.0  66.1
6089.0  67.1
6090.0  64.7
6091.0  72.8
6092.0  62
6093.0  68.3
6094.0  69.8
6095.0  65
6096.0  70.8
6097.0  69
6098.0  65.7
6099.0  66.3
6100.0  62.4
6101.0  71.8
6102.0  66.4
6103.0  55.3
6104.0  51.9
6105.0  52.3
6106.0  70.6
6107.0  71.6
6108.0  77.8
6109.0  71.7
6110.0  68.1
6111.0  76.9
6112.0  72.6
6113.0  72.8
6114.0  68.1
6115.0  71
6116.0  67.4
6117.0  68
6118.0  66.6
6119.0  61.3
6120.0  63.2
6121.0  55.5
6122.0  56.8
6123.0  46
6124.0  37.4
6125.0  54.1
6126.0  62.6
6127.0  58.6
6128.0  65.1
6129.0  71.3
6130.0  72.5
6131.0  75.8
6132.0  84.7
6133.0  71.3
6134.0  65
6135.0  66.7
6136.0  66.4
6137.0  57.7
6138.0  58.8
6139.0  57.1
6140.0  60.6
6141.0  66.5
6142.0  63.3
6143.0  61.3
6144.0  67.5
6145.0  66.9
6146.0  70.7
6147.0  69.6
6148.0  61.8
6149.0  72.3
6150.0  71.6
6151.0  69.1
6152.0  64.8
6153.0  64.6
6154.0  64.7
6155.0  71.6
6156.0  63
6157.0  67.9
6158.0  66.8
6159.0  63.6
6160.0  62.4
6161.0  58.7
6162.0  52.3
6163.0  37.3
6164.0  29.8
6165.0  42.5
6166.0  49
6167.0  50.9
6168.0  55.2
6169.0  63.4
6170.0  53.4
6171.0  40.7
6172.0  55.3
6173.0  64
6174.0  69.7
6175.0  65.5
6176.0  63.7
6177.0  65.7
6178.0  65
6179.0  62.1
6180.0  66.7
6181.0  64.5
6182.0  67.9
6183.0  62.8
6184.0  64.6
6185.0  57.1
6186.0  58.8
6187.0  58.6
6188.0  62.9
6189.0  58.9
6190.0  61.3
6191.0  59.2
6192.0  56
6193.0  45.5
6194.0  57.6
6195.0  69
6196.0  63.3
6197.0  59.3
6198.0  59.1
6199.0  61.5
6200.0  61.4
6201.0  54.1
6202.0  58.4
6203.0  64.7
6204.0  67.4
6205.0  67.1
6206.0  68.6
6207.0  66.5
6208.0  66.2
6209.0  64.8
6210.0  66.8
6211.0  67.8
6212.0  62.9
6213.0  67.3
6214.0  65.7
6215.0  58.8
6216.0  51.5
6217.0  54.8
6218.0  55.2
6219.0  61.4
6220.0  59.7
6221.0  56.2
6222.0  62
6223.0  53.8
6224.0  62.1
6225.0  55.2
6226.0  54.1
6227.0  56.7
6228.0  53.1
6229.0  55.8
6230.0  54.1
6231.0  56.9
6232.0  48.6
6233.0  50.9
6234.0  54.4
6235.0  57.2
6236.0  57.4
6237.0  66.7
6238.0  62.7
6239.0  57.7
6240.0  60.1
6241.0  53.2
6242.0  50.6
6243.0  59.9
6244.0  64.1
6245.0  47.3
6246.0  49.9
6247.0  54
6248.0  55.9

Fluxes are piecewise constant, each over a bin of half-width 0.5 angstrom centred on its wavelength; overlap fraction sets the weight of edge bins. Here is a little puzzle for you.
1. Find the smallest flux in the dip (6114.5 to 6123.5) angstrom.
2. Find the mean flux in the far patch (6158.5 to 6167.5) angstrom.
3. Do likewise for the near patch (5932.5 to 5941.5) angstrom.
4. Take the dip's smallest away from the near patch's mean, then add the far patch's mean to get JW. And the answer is 64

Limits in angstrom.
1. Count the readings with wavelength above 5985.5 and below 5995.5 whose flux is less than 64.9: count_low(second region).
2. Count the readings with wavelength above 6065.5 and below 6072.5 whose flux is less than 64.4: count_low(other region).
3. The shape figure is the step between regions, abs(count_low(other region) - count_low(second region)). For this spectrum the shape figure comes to 4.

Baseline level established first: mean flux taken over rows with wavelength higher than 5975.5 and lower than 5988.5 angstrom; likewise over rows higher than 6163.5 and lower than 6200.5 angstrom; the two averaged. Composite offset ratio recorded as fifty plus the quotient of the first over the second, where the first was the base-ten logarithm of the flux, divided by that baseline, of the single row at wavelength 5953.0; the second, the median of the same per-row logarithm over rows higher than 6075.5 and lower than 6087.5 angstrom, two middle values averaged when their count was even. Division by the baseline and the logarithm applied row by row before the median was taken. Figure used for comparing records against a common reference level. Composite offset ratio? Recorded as 50.6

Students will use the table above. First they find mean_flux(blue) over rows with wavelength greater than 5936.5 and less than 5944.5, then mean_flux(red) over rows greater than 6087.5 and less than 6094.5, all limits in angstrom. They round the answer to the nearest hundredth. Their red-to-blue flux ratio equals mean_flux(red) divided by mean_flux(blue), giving 1.09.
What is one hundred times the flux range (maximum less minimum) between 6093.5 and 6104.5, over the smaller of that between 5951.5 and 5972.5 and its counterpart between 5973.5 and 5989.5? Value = 130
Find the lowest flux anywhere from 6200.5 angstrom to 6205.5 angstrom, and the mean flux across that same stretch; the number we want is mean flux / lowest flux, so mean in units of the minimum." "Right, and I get 1.15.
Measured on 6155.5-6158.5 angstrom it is 1.05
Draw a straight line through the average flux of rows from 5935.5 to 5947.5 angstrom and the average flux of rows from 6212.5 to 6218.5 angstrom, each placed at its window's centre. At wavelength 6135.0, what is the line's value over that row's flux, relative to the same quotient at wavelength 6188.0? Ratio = 0.96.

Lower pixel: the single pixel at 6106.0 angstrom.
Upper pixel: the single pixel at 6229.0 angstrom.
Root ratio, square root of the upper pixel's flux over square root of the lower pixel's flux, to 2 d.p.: 0.89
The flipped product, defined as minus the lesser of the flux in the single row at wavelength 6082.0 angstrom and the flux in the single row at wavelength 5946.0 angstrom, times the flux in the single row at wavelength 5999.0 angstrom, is -4462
